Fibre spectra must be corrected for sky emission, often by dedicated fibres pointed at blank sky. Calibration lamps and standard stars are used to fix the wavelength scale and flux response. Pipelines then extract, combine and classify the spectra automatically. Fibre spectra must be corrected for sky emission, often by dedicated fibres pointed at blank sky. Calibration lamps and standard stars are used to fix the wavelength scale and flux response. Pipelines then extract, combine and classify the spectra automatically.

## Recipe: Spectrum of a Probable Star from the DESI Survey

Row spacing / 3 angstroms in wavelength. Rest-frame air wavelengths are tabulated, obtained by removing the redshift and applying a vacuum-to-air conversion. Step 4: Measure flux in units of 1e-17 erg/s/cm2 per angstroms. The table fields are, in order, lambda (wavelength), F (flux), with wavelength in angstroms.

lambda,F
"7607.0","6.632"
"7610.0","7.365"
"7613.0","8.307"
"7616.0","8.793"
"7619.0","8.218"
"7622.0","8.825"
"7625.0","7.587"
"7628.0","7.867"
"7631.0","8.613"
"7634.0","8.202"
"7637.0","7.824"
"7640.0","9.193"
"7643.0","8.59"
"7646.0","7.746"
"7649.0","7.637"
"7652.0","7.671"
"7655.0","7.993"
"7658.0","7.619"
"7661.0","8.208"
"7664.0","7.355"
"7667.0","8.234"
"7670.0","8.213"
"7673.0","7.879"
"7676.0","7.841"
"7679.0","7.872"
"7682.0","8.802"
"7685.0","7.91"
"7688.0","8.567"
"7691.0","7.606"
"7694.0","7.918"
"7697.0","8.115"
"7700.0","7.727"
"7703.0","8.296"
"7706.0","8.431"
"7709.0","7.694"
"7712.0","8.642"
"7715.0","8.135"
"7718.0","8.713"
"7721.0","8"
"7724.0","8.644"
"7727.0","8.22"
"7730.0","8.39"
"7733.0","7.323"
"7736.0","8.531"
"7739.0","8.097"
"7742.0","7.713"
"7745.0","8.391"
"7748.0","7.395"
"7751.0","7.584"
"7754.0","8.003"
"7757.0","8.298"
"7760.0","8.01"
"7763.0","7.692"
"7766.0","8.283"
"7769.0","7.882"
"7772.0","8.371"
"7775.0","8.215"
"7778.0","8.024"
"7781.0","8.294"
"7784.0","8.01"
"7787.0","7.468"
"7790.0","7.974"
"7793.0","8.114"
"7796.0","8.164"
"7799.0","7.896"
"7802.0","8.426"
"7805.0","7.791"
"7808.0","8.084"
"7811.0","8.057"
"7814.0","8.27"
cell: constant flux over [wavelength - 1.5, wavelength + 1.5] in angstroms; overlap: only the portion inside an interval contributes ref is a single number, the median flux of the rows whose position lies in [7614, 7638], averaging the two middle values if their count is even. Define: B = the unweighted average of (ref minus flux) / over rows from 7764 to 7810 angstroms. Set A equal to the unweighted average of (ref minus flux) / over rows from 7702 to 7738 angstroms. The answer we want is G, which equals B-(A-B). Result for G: 0.33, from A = -0.04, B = 0.14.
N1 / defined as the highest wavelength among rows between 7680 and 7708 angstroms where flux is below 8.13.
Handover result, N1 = 7700.0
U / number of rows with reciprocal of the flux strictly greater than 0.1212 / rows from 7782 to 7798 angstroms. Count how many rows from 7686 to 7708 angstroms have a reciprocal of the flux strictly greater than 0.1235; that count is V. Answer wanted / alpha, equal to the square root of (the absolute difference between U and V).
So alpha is 1.4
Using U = 5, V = 3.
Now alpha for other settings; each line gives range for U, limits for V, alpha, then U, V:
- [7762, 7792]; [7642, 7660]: 1.4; 7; 5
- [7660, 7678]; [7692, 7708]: 2.0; 6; 2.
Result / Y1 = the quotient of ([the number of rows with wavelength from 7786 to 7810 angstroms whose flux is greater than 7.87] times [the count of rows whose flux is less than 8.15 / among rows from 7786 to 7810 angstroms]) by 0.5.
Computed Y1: 72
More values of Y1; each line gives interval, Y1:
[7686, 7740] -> 252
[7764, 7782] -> 24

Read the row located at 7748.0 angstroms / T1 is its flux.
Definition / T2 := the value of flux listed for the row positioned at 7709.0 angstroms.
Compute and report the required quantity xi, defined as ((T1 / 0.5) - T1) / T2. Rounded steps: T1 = 7.395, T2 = 7.694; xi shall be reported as 0.96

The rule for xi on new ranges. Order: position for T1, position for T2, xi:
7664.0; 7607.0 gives 1.11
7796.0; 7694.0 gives 1.03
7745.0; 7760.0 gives 1.05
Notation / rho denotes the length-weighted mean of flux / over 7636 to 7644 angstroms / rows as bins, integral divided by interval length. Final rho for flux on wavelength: 8.58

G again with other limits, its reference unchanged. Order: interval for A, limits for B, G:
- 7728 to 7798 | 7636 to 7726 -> 0.01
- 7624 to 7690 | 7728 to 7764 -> 0.37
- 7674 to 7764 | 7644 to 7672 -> 0.59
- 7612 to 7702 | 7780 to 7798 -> 0.30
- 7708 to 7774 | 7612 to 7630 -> -0.23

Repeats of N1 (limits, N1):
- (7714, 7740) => 7739.0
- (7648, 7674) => 7673.0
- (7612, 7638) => 7637.0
